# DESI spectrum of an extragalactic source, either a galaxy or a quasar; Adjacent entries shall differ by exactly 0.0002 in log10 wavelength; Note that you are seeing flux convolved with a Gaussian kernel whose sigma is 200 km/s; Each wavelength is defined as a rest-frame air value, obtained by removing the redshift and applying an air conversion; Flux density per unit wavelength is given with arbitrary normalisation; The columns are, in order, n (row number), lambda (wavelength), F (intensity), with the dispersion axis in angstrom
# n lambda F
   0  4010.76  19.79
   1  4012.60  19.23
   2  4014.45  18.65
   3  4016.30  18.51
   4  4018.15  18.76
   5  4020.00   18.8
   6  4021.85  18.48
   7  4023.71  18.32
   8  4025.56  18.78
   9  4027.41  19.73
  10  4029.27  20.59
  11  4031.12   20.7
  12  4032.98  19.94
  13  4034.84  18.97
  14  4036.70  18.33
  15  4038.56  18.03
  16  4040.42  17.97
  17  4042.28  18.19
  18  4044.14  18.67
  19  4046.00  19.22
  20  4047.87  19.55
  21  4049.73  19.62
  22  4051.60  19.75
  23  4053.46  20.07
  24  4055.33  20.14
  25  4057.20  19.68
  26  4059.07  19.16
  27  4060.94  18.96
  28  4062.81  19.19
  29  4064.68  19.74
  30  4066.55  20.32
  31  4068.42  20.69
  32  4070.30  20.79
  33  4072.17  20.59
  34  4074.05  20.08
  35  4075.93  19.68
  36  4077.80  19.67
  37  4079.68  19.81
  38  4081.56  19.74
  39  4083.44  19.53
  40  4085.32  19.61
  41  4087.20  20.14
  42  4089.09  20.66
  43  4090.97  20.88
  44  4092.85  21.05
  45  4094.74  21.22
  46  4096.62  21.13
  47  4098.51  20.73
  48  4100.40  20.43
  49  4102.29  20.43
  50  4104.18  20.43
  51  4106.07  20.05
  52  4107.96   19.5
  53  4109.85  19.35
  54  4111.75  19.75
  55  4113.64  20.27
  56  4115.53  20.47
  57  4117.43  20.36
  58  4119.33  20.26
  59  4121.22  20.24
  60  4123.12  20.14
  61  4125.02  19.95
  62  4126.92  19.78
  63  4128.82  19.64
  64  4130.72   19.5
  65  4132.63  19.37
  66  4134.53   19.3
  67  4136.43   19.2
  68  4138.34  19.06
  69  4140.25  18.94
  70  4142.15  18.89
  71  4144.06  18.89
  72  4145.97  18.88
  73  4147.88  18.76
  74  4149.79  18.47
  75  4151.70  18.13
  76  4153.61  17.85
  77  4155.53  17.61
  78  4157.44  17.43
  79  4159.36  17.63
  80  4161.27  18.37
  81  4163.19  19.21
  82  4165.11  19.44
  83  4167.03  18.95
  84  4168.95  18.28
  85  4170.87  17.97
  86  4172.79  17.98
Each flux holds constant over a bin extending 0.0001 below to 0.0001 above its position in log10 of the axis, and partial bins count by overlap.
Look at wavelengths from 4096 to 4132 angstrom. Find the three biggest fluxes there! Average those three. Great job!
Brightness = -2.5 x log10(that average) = -3.29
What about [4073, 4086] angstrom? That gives -3.25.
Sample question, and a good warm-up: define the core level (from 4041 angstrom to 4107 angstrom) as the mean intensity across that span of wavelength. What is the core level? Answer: 20.0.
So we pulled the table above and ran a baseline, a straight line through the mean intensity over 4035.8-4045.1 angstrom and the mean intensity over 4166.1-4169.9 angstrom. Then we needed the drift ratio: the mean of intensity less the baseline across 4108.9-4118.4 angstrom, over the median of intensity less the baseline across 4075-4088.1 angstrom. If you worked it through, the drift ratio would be 1.2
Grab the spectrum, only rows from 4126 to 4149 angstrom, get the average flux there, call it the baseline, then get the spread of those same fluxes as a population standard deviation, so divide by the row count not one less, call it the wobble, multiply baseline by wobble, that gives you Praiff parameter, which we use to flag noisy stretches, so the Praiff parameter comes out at 6.1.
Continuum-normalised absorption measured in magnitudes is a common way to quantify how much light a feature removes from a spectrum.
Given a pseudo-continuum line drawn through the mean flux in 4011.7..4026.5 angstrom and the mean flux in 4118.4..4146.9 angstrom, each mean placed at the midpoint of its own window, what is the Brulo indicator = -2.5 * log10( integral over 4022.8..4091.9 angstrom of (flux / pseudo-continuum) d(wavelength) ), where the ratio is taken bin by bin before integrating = -4.6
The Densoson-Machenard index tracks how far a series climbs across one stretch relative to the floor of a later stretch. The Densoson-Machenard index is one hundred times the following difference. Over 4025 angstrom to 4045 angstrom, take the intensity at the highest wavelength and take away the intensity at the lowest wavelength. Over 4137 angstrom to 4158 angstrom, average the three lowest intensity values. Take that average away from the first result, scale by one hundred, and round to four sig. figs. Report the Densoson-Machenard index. -1774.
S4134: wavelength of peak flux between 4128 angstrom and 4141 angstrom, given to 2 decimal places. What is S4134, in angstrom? 4128.82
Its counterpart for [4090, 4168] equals 4094.74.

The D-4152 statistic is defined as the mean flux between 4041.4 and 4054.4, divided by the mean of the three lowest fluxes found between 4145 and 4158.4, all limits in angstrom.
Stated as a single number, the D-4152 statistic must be 1.09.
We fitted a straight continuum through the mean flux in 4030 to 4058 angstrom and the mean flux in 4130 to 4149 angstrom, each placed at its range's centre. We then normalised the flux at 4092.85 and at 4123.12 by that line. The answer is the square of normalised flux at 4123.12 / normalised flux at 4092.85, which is 0.92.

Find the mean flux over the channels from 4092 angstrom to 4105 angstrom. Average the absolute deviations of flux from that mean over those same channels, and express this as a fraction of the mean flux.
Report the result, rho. 0.015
